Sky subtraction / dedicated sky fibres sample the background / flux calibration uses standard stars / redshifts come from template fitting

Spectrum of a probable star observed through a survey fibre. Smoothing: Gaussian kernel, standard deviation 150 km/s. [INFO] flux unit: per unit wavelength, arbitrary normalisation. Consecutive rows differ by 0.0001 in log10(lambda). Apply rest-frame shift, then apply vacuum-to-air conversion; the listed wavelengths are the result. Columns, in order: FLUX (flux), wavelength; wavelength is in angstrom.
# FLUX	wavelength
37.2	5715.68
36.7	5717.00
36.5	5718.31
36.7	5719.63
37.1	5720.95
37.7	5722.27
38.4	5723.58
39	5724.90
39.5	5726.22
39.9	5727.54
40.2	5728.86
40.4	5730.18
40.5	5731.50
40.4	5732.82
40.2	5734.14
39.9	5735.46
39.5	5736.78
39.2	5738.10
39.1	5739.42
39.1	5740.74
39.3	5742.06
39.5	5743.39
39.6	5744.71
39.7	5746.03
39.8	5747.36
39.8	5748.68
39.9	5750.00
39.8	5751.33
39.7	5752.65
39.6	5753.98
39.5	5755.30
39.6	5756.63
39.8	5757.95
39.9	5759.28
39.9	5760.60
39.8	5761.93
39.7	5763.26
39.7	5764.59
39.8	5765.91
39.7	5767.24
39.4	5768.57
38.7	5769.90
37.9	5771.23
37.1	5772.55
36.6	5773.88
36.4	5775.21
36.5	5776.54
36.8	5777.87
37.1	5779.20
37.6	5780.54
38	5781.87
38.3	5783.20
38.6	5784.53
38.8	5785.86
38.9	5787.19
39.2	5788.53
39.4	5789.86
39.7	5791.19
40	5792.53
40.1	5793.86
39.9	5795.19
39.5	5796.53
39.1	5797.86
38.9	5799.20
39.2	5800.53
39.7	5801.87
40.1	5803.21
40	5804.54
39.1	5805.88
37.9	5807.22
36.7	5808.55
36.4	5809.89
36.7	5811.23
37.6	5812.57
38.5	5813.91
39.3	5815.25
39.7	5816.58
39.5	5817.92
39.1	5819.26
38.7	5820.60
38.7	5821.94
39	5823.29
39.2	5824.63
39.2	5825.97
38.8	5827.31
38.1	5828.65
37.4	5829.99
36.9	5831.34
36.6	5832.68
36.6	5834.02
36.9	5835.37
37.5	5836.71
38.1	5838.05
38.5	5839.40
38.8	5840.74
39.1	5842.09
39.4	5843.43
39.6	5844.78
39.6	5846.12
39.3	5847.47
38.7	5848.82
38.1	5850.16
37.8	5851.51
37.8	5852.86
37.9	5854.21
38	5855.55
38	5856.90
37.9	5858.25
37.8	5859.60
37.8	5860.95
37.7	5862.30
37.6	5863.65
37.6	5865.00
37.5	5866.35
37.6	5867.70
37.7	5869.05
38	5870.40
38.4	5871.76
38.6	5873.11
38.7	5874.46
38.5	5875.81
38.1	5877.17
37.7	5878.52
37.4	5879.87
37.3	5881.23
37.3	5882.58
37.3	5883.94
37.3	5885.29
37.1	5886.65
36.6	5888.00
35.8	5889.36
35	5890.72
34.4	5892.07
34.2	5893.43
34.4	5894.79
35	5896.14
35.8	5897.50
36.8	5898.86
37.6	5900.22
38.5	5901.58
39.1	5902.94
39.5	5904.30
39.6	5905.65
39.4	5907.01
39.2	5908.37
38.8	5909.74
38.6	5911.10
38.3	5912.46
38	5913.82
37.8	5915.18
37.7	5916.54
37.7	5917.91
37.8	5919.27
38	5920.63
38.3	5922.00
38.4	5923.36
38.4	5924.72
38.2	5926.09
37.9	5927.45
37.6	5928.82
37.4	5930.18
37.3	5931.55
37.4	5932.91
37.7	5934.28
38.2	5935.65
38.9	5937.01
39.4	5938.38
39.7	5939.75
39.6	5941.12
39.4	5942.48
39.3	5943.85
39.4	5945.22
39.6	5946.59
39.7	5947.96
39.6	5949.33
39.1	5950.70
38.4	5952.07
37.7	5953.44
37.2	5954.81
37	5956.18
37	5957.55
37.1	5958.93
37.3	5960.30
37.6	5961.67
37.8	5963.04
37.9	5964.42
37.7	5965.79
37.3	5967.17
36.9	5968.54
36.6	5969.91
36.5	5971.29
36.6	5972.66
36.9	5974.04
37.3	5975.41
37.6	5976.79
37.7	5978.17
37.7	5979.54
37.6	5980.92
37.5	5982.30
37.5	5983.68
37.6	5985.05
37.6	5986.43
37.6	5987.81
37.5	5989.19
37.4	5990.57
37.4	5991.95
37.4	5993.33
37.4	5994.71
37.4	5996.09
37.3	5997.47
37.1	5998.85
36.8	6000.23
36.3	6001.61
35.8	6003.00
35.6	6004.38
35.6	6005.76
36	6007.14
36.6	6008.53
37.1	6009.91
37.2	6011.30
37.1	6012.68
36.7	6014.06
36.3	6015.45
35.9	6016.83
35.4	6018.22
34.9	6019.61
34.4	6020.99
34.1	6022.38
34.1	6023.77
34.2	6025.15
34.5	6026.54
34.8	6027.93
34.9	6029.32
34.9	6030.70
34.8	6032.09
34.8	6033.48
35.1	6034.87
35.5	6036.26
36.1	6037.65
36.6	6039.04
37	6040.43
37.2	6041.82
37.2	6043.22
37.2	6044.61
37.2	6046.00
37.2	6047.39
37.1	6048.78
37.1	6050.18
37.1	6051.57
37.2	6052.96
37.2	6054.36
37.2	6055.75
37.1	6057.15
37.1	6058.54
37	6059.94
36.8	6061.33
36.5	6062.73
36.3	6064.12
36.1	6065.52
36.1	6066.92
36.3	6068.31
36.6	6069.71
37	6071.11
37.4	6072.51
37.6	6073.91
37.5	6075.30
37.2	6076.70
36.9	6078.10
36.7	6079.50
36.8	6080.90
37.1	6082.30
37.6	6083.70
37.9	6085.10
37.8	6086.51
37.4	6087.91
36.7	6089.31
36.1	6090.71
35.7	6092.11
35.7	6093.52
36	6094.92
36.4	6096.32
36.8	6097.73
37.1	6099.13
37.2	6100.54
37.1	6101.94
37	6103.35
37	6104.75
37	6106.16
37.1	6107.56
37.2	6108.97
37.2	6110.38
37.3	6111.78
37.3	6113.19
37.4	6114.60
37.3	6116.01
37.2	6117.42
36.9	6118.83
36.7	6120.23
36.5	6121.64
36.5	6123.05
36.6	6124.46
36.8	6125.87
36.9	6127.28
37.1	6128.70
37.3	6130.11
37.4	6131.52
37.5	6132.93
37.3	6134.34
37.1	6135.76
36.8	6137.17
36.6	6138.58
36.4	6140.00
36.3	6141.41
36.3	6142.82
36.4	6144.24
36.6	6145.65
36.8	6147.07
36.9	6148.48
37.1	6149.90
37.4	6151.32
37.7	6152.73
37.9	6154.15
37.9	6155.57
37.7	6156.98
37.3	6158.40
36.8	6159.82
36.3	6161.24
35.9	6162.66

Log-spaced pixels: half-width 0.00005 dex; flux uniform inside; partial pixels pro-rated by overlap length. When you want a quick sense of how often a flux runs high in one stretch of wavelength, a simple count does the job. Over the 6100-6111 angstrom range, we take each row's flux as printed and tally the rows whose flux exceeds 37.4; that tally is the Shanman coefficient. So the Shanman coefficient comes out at 0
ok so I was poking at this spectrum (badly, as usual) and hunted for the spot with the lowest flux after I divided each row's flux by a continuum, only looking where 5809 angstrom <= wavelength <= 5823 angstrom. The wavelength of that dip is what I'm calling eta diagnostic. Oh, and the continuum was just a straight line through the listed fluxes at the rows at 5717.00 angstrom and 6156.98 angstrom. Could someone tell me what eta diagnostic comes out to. 5809.89 angstrom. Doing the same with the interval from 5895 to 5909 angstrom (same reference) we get 5896.14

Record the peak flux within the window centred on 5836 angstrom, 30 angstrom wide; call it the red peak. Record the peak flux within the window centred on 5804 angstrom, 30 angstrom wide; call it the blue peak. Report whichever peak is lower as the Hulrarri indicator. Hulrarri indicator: 39.6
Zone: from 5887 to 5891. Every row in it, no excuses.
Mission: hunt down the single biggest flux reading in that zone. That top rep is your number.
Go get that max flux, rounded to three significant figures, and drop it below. 36.6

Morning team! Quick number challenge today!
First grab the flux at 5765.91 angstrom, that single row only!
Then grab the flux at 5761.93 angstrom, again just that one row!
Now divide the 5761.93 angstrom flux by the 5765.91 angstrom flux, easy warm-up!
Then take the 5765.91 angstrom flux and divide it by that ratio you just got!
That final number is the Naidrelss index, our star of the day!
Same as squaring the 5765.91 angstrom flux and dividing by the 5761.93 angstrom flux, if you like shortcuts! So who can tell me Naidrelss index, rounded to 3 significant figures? 39.8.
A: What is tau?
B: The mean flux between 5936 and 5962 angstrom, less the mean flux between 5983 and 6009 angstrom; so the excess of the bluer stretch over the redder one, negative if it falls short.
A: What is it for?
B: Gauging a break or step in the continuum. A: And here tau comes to 1.6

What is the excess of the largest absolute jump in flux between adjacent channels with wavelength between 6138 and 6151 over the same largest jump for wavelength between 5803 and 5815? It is -1.0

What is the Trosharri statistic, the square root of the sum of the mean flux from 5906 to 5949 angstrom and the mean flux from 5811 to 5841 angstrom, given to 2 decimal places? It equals 8.76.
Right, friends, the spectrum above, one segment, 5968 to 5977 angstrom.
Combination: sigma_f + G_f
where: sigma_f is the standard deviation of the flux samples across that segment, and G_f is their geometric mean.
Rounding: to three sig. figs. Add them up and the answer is 37.3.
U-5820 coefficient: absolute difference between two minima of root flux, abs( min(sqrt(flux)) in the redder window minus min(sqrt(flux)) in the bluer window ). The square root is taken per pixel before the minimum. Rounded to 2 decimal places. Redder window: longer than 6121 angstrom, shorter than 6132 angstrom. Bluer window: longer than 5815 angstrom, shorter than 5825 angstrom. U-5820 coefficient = 0.18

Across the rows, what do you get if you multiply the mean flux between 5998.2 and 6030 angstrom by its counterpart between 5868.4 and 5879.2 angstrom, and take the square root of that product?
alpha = 36.9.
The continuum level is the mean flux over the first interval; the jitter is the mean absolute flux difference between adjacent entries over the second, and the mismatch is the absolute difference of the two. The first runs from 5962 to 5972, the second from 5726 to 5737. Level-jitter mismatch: 37.0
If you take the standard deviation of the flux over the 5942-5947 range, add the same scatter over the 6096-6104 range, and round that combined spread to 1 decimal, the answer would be 0.4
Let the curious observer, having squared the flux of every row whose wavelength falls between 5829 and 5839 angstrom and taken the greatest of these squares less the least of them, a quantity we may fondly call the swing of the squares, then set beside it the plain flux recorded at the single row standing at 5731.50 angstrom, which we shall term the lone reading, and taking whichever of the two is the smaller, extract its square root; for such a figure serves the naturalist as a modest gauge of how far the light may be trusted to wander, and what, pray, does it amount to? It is 6.36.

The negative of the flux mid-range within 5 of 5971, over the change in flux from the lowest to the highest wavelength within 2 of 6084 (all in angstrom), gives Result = -46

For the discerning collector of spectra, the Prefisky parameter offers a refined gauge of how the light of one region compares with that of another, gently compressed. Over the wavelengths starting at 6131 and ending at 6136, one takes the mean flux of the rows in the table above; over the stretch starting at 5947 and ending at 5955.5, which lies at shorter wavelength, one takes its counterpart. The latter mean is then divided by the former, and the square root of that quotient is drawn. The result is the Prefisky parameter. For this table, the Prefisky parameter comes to 1.02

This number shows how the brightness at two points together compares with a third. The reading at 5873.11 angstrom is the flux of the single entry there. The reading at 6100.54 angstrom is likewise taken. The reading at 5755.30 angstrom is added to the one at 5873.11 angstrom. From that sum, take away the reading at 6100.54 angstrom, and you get 40.9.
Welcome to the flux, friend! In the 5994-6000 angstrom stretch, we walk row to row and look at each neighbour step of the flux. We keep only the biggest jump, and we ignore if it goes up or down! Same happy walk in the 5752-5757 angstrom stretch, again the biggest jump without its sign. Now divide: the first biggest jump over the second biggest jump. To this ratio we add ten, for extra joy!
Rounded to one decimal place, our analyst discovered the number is 12.0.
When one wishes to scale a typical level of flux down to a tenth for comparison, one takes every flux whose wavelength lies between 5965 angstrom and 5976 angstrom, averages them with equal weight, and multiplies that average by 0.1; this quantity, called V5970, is 3.70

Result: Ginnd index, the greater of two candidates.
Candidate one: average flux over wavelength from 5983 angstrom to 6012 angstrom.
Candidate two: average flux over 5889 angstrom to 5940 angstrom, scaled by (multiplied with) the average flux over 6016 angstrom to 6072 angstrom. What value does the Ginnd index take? 1360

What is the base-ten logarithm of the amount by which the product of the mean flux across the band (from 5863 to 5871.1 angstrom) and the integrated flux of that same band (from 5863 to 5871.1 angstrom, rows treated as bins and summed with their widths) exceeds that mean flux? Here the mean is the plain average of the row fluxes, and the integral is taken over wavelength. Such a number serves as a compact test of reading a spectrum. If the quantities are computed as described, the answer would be 4.059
